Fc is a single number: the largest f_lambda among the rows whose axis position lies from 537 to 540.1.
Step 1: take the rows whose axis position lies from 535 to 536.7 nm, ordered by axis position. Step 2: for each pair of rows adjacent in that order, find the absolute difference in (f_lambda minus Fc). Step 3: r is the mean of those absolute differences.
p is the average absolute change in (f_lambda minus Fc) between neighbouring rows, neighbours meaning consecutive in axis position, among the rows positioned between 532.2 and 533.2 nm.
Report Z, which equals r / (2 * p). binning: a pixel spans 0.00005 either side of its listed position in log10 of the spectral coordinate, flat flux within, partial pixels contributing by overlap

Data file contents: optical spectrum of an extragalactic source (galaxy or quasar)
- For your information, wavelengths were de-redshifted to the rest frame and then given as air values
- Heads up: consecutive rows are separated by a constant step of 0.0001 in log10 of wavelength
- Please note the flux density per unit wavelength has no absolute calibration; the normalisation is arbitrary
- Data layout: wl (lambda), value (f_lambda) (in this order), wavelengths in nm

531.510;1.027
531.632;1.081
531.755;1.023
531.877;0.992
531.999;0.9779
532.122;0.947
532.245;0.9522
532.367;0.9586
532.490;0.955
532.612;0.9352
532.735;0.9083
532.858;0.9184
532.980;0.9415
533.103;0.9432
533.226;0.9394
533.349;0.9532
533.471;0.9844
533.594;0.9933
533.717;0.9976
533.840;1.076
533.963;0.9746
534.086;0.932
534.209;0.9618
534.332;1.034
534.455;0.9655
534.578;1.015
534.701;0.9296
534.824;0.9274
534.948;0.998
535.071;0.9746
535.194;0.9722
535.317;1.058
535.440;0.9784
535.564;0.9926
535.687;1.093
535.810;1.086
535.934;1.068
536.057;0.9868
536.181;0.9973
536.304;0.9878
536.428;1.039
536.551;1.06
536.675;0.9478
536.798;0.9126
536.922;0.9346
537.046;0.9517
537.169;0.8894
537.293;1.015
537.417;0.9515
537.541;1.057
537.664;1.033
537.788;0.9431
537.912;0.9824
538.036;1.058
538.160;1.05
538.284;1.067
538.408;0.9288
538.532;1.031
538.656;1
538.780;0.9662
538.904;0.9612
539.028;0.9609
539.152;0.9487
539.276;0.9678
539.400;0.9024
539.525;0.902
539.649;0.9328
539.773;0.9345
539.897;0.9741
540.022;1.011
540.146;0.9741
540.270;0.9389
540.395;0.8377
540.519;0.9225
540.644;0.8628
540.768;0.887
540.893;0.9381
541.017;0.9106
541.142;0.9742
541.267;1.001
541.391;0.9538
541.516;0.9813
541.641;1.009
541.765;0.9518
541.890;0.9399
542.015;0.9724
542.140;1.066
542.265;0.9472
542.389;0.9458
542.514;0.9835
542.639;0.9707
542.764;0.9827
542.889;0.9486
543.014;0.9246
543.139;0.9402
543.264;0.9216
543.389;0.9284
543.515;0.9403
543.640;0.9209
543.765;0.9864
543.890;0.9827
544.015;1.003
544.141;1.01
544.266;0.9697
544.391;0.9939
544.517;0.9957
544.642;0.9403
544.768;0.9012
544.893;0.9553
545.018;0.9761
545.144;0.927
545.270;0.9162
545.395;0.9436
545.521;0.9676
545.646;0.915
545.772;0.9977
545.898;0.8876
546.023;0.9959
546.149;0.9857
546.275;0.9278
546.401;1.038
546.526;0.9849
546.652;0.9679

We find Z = 1.74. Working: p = 0.013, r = 0.046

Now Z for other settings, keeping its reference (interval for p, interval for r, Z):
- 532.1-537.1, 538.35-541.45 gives 0.54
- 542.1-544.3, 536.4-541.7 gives 0.88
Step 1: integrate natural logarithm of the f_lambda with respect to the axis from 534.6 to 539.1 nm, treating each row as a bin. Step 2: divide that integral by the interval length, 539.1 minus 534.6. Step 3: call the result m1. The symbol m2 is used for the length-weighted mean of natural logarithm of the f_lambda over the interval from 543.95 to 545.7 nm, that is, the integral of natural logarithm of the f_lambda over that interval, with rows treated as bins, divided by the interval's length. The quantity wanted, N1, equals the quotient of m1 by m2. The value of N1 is 0.2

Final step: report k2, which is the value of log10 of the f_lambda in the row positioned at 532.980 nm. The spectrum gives -0.026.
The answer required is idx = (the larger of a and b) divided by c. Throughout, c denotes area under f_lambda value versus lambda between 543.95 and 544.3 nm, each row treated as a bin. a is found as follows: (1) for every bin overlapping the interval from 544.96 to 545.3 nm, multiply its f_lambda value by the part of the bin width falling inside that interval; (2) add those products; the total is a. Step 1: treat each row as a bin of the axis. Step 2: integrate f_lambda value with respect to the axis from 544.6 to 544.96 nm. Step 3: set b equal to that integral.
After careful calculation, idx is 0.96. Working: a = 0.32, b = 0.34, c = 0.35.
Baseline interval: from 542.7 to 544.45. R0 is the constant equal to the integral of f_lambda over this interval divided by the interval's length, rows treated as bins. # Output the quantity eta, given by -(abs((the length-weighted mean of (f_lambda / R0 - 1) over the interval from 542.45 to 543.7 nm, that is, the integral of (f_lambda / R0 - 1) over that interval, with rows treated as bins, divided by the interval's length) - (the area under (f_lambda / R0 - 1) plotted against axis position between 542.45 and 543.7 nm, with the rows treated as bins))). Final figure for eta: -0.0038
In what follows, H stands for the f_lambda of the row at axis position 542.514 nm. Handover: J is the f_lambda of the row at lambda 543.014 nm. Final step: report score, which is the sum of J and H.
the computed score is 1.91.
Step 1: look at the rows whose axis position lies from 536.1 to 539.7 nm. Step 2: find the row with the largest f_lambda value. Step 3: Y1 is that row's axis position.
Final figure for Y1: 538.284 nm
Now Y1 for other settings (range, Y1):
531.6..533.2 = 531.632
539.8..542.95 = 542.140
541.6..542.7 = 542.140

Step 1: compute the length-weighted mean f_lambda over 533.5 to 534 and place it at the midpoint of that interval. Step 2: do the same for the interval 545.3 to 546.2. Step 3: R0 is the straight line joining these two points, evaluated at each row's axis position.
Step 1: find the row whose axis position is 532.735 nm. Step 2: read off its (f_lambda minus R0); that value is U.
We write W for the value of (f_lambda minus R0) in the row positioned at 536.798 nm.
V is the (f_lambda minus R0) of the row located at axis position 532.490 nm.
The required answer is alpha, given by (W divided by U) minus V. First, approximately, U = -0.11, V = -0.06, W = -0.08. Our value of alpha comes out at 0.8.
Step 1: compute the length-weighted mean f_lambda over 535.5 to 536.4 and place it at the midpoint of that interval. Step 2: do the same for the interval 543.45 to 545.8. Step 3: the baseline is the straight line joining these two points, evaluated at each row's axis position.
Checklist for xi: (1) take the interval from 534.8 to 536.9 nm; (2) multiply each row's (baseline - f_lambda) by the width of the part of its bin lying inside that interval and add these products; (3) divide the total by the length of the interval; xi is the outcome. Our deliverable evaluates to 0.03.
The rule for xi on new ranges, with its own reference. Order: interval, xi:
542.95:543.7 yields 0.04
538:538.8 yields -0.01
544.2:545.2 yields 0.00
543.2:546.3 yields 0.00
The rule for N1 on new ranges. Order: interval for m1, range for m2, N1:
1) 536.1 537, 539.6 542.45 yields 0.4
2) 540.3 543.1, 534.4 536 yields -16.3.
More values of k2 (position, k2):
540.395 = -0.077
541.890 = -0.027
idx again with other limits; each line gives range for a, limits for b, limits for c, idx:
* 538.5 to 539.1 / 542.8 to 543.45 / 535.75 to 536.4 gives 0.91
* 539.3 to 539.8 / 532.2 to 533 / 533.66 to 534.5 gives 0.90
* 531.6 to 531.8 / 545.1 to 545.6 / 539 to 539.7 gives 0.72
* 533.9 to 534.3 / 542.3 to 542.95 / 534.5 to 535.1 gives 1.08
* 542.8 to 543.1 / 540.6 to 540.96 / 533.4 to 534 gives 0.54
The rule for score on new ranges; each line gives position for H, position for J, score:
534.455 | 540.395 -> 1.80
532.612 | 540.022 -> 1.95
